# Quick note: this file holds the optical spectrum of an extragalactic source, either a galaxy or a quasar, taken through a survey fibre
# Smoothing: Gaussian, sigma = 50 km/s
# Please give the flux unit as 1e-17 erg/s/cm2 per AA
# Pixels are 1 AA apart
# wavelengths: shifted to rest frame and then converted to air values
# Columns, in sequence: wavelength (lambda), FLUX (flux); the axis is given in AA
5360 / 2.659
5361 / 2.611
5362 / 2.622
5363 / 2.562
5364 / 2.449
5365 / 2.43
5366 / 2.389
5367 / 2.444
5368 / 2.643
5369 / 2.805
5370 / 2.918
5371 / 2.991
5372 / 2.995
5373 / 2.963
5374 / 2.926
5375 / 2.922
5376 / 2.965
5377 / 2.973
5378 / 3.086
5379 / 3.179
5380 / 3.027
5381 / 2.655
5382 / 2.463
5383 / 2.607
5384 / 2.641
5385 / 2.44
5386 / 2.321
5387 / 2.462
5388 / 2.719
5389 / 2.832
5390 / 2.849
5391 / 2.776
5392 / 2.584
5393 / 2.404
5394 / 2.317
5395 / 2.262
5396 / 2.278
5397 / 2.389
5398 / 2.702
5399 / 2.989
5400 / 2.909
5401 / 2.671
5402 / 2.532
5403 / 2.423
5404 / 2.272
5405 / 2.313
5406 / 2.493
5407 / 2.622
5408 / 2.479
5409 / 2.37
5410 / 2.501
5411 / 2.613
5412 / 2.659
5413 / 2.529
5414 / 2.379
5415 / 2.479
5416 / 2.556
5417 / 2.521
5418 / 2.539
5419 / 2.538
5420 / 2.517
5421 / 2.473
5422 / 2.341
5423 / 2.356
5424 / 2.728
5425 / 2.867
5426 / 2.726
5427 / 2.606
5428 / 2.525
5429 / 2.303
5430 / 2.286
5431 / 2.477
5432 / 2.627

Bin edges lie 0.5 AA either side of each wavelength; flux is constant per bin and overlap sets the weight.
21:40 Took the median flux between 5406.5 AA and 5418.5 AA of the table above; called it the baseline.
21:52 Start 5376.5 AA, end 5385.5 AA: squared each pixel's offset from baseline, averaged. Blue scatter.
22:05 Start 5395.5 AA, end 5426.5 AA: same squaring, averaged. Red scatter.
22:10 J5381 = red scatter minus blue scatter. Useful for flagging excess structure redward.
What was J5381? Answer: -0.11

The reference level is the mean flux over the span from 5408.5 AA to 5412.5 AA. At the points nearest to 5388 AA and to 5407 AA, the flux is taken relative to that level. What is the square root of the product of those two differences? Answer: 0.13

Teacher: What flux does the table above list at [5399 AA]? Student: 2.989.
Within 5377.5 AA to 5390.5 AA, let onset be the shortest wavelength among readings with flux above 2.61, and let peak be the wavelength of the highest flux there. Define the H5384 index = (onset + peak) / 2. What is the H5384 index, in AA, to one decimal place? 5378.5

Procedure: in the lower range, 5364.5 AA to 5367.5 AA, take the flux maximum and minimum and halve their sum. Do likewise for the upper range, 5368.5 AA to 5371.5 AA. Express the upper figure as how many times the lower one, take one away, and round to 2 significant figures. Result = 0.20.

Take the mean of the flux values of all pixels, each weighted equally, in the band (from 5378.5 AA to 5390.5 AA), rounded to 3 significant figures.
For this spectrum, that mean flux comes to 2.68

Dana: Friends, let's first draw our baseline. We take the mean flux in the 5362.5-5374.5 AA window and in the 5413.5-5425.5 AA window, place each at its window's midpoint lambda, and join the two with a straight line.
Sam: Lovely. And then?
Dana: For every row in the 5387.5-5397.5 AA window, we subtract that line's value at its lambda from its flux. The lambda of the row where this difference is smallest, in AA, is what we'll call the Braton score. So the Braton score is 5395 AA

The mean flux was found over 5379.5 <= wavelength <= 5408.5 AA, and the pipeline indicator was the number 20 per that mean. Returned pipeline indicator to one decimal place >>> 7.8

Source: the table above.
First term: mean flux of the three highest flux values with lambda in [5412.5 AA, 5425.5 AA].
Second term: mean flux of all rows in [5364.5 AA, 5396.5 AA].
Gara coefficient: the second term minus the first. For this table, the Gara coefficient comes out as -0.02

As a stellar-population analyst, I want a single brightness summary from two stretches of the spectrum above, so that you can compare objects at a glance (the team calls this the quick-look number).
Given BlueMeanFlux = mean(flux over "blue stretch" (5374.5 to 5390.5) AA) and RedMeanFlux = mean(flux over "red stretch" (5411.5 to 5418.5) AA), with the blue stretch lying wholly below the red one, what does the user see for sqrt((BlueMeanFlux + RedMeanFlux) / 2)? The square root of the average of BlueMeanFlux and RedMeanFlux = 1.63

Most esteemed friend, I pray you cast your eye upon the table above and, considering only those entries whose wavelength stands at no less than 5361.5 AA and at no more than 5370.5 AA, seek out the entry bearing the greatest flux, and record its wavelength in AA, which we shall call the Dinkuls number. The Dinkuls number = 5370 AA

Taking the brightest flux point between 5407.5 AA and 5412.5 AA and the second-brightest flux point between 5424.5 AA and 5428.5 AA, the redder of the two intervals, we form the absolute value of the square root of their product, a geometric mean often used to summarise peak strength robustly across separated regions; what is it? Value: 2.69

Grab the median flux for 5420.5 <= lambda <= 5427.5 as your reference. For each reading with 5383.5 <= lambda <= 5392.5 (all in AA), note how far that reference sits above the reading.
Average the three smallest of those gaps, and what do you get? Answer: -0.21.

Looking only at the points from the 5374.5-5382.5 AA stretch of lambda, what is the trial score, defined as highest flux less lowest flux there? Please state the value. 0.7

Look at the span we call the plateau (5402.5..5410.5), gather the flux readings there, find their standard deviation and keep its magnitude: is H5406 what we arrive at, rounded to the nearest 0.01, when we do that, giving 0.11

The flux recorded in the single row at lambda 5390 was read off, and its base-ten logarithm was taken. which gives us 0.455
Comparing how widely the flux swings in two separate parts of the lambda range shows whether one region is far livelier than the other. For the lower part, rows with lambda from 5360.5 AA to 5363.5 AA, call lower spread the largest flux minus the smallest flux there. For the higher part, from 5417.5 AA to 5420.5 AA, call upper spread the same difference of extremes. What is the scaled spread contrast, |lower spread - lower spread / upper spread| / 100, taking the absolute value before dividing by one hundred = 0.027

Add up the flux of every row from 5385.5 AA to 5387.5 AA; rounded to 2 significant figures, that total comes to 4.8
